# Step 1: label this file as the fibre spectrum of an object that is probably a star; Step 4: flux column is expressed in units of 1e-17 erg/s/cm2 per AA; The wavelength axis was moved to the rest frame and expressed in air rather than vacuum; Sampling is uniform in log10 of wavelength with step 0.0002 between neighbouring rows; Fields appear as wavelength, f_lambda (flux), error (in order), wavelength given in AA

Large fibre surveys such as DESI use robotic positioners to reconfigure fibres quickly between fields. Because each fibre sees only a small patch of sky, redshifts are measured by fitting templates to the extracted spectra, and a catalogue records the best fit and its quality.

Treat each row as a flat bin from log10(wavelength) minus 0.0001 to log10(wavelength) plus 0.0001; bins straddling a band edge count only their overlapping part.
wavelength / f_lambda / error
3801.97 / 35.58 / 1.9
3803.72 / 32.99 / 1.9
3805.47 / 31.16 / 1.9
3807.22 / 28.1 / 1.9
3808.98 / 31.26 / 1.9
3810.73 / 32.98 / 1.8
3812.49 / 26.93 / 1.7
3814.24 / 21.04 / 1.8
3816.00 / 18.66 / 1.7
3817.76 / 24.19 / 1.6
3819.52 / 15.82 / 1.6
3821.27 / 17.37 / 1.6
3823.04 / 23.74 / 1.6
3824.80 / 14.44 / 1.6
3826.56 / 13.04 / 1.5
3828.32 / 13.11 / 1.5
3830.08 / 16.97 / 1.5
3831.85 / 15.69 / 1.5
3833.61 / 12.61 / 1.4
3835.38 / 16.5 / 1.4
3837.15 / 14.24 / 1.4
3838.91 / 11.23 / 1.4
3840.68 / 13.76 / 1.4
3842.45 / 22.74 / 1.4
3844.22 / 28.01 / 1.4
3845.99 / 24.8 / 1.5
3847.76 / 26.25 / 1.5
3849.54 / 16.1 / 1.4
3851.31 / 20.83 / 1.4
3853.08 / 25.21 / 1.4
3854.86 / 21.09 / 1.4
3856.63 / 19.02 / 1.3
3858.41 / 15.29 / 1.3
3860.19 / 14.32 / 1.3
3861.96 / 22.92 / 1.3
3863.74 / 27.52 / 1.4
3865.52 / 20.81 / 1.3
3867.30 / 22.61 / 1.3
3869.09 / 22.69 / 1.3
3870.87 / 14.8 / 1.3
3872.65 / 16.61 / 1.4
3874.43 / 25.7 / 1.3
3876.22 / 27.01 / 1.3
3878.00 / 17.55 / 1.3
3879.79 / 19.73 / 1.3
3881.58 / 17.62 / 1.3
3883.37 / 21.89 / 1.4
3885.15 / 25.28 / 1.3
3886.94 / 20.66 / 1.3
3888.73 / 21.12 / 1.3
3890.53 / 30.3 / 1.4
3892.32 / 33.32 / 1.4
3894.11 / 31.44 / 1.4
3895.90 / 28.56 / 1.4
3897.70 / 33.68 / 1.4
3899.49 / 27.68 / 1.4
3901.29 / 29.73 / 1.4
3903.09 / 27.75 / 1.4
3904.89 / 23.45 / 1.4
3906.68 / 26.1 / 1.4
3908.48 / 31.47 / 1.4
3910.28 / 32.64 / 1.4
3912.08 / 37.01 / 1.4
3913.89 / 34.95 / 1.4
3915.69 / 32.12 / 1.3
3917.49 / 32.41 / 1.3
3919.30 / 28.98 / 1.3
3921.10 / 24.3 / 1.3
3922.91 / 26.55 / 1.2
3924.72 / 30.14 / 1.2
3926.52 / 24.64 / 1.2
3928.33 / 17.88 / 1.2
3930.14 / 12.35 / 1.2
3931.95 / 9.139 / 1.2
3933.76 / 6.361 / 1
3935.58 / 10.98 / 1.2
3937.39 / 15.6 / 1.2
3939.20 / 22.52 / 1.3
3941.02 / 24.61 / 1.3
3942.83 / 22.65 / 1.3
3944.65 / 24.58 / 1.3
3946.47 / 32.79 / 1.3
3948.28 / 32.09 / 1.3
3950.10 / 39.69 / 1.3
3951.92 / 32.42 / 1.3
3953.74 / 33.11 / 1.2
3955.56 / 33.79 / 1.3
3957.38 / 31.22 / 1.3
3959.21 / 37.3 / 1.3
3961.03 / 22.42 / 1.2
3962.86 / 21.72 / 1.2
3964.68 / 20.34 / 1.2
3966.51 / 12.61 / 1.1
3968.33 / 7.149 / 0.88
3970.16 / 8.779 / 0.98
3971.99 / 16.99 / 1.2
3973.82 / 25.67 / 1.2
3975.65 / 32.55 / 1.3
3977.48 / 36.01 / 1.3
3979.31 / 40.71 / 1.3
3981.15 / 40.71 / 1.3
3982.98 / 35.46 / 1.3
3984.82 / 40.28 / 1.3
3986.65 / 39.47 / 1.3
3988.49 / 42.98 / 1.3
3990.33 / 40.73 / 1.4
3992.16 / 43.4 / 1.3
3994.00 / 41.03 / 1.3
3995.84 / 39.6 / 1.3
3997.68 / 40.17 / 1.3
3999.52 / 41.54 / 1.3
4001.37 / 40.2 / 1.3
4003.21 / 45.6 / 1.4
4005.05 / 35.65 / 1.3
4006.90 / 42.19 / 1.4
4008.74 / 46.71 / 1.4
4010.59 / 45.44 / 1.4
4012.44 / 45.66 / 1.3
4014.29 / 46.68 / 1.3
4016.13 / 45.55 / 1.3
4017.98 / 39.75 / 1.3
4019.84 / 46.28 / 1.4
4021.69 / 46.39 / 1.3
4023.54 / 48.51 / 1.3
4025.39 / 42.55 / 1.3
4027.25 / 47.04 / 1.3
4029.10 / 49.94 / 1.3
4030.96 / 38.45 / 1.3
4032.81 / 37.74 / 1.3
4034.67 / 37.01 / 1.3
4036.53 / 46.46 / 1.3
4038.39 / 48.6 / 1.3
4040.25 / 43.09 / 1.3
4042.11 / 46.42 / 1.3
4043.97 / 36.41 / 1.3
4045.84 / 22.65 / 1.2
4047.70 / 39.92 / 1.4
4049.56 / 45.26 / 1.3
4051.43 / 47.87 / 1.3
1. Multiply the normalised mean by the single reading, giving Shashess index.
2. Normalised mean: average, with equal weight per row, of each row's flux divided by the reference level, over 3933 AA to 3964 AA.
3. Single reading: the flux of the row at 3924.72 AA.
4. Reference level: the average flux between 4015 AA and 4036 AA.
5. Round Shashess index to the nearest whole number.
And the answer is 18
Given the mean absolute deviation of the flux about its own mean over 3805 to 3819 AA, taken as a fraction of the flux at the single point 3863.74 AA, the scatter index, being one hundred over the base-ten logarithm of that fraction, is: -121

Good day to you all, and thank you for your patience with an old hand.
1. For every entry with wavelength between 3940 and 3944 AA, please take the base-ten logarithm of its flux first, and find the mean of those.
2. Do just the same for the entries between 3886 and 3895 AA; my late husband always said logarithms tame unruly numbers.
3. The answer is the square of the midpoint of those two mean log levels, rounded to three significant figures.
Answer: 1.96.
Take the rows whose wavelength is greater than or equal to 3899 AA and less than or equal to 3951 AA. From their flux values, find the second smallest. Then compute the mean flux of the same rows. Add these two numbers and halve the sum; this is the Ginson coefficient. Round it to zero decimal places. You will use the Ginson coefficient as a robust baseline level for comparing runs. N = 17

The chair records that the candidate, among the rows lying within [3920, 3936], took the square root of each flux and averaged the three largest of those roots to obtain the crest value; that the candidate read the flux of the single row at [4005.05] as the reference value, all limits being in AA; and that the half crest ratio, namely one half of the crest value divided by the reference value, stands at 0.073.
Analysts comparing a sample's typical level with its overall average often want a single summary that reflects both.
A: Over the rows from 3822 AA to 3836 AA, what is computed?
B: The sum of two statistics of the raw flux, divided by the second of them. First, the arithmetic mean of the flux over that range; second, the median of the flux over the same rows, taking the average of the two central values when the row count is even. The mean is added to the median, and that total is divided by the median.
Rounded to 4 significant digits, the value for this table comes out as 2.046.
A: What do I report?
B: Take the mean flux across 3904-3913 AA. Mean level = 30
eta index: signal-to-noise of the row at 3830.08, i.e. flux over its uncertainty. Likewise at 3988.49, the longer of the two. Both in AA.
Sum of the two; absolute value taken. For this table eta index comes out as 44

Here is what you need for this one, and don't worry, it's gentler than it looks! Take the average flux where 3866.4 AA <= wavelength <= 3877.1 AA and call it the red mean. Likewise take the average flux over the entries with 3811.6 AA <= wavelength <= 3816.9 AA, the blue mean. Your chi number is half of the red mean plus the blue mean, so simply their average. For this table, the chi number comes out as 22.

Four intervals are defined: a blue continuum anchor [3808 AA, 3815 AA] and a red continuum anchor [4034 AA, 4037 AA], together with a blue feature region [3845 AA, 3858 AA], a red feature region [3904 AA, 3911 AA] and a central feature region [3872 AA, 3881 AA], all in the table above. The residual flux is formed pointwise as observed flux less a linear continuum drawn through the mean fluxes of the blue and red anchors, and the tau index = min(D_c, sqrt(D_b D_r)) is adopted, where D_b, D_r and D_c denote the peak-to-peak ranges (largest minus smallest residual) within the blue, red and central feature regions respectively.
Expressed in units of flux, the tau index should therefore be 10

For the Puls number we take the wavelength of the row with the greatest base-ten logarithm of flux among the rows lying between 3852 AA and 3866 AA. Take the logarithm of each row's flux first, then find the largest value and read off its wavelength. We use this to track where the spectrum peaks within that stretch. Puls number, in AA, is 3863.74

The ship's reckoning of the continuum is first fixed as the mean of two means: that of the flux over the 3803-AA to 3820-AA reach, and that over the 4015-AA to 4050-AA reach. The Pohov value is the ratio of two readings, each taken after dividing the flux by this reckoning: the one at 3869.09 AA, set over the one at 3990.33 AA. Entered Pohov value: 0.6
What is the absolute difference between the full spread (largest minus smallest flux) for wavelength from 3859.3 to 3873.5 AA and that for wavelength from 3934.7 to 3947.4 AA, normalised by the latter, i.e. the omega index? 0.4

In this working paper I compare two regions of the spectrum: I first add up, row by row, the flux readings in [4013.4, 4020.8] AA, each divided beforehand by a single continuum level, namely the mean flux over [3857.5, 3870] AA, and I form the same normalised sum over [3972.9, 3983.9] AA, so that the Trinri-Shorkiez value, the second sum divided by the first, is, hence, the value 1.2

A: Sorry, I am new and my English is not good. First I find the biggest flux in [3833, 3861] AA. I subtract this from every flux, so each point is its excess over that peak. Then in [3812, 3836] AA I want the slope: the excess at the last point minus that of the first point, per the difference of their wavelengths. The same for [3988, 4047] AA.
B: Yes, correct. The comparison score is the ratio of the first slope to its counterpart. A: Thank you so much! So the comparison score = 1.3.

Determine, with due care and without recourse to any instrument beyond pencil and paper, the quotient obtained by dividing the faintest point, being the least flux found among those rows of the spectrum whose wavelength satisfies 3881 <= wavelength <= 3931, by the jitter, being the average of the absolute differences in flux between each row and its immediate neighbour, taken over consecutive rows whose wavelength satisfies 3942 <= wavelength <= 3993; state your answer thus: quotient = 2.8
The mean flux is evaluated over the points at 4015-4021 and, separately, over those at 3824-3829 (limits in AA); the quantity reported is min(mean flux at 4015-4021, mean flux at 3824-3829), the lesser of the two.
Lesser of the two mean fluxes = 14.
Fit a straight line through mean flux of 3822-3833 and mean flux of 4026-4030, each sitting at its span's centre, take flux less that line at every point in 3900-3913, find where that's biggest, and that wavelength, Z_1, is 3912.08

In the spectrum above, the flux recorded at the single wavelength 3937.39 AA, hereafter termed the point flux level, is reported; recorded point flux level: 15.6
